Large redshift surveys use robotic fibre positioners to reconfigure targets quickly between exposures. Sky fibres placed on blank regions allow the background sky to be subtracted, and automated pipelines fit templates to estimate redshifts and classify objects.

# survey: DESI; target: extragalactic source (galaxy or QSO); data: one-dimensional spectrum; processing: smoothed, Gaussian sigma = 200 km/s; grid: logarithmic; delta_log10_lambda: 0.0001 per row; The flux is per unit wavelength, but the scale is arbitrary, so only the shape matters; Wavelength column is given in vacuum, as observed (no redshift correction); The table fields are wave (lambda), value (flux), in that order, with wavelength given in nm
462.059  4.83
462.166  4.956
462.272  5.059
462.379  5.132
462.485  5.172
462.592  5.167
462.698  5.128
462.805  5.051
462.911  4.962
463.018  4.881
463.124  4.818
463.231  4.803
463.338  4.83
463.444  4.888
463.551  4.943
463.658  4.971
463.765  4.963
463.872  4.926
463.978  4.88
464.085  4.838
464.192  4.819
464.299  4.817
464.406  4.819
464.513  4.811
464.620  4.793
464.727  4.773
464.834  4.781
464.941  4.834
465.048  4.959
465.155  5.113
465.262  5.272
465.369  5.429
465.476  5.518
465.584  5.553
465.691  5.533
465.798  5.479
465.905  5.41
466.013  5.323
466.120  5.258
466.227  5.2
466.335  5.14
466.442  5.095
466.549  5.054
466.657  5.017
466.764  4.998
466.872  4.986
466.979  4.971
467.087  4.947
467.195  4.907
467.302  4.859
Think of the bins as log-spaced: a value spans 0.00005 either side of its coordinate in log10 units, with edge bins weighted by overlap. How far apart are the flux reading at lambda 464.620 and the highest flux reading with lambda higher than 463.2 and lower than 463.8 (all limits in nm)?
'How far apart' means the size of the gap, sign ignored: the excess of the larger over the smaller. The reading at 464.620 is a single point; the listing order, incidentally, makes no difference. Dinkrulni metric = 0.178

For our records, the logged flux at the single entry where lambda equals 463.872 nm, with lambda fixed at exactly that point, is 4.926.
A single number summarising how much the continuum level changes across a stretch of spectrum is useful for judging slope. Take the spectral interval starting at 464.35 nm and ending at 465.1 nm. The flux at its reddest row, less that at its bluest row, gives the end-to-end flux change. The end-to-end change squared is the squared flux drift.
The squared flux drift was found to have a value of 0.020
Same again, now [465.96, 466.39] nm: 0.033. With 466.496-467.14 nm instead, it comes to 0.011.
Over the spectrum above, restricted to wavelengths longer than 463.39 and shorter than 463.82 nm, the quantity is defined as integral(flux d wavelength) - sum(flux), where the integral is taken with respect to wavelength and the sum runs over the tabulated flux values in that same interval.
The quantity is -18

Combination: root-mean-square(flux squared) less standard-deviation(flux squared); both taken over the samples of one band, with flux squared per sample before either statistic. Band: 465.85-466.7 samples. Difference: 25.6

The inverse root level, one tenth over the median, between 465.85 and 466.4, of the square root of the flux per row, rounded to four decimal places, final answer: 0.0436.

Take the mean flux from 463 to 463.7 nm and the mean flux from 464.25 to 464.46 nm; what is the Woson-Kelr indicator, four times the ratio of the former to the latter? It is 4.05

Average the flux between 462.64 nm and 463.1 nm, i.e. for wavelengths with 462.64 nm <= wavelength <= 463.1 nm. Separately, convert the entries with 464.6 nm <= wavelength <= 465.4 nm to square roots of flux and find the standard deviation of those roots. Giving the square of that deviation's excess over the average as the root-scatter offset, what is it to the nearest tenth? 24.5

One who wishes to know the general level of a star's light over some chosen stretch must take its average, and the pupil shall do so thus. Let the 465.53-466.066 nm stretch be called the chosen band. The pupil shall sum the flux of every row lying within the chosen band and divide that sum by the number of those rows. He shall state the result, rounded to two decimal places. 5.46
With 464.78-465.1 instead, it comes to 4.86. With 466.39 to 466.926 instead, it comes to 5.03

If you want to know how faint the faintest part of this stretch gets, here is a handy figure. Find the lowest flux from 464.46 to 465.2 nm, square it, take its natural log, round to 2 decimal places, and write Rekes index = 3.13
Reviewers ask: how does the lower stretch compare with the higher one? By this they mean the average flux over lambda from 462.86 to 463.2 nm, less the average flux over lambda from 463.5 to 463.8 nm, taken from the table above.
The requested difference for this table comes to -0.07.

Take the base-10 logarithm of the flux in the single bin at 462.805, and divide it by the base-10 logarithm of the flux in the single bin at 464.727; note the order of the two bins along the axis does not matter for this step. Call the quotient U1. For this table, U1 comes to 1.04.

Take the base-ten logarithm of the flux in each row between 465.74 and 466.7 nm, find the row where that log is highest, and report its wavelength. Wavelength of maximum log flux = 465.798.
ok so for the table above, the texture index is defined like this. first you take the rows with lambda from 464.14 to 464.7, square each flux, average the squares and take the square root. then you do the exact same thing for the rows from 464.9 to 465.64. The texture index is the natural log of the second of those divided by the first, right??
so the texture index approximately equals 0.09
